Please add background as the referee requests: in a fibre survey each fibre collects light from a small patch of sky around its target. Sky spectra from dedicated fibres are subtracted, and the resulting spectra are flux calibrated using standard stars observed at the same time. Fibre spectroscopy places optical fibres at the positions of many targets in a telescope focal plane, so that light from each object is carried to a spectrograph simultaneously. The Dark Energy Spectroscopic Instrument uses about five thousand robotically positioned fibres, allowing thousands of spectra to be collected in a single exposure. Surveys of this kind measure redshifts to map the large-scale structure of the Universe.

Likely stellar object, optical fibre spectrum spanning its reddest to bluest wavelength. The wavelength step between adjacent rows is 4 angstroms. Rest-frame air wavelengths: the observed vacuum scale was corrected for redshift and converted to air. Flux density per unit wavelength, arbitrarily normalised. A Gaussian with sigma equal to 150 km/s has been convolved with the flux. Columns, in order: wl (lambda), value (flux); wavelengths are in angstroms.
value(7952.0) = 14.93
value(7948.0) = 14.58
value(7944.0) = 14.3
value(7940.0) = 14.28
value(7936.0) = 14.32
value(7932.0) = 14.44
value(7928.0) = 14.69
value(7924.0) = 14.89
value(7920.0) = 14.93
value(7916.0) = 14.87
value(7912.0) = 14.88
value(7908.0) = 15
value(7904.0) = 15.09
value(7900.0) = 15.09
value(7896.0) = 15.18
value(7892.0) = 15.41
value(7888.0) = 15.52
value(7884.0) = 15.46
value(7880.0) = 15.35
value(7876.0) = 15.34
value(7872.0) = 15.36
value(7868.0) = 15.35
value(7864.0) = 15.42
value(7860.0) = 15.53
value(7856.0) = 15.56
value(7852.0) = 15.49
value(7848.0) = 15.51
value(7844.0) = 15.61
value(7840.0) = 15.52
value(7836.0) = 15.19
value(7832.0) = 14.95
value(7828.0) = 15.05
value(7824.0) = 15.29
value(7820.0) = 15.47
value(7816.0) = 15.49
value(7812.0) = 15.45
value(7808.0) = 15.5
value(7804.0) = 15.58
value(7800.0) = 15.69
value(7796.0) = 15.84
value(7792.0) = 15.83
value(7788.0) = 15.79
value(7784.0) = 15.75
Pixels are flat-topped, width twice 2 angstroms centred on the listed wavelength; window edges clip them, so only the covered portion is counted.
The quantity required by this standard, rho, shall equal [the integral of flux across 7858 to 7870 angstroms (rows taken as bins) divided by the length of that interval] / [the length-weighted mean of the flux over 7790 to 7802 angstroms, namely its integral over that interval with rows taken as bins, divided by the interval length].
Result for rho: 0.98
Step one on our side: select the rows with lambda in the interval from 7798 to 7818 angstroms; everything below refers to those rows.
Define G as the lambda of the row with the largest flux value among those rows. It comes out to 7800.0 angstroms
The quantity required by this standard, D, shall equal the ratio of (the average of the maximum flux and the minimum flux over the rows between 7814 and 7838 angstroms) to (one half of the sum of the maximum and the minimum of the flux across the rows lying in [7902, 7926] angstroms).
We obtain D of 1.02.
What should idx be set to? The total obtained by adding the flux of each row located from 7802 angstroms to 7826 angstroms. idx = 93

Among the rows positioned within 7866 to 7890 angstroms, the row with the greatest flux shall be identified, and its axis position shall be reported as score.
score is 7888.0 angstroms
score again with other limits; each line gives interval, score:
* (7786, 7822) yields 7796.0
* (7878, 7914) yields 7888.0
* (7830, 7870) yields 7844.0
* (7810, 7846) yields 7844.0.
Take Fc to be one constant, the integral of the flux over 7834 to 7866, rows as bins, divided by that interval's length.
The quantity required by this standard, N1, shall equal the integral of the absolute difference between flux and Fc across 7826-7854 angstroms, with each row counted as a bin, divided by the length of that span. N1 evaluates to 0.2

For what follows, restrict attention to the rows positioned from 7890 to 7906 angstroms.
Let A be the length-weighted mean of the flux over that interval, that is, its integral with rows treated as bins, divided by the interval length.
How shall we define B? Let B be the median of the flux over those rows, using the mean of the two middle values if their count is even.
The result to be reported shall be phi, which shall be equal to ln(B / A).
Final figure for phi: -0.004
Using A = 15.2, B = 15.1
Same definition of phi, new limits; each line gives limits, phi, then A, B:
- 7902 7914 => 0.001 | 15.0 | 15.0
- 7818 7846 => 0.000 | 15.3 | 15.3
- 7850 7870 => 0.001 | 15.5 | 15.5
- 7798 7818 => -0.003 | 15.5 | 15.5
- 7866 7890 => -0.003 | 15.4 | 15.4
